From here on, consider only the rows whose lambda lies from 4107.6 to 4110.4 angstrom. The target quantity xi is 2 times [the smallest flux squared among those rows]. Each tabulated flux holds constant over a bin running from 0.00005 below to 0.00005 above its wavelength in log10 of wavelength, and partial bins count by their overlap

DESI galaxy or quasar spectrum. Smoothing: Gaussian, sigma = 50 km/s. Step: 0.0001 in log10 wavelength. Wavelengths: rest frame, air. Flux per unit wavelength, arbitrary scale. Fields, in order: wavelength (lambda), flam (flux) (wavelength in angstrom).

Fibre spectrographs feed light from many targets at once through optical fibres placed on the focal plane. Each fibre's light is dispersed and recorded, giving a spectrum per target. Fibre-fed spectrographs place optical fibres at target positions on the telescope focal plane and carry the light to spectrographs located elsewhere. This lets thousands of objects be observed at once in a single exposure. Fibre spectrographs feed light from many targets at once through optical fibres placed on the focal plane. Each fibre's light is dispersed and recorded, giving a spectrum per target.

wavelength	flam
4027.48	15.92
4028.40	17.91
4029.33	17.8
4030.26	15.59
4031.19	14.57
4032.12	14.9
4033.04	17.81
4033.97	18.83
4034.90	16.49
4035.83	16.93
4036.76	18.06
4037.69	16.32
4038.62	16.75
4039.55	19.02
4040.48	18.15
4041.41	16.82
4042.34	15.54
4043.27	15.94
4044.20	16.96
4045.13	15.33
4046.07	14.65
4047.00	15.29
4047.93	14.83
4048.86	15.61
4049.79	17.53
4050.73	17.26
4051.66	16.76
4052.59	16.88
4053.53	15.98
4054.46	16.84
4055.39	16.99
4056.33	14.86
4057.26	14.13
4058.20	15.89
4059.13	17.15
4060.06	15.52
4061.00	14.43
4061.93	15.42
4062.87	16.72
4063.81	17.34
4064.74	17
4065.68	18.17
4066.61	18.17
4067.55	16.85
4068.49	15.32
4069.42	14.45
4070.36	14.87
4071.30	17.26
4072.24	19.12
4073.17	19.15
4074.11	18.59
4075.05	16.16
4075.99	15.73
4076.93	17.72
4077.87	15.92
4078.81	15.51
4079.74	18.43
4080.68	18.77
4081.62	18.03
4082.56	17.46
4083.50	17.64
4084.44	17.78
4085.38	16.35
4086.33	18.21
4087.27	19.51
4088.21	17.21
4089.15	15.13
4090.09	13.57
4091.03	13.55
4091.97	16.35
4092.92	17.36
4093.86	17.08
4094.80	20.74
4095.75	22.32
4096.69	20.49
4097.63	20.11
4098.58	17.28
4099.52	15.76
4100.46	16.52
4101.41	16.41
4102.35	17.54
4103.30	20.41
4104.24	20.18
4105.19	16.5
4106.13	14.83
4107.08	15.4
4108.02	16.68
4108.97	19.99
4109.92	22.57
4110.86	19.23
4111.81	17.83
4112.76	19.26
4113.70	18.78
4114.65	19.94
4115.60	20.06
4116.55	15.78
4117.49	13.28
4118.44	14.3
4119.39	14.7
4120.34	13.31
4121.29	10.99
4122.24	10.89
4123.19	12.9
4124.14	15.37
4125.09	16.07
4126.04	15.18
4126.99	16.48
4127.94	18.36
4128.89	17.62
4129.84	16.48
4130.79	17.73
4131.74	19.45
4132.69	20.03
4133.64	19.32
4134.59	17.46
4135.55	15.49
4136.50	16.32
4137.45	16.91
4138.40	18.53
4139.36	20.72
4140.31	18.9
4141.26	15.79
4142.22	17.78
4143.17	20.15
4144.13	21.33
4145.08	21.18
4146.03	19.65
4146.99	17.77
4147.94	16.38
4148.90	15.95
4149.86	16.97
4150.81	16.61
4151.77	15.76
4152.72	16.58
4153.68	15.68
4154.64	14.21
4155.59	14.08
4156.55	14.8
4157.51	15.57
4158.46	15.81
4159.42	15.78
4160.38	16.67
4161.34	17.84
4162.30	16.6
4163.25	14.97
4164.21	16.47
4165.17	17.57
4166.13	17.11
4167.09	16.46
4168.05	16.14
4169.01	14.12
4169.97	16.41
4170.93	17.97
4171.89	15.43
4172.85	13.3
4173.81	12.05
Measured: 556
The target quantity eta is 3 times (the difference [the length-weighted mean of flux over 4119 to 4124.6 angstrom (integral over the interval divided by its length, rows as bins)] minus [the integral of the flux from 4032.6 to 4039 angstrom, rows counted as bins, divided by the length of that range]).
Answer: -13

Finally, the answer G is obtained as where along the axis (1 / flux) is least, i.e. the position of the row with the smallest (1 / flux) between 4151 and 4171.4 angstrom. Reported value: 4170.93 angstrom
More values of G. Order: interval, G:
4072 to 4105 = 4095.75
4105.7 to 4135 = 4109.92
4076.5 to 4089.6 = 4087.27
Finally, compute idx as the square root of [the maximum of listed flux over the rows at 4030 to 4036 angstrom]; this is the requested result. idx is 4.3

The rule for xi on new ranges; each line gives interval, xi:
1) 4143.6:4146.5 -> 772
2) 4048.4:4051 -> 487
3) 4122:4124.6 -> 237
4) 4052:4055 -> 511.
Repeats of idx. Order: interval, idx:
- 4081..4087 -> 4.3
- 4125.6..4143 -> 4.6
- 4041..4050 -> 4.2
